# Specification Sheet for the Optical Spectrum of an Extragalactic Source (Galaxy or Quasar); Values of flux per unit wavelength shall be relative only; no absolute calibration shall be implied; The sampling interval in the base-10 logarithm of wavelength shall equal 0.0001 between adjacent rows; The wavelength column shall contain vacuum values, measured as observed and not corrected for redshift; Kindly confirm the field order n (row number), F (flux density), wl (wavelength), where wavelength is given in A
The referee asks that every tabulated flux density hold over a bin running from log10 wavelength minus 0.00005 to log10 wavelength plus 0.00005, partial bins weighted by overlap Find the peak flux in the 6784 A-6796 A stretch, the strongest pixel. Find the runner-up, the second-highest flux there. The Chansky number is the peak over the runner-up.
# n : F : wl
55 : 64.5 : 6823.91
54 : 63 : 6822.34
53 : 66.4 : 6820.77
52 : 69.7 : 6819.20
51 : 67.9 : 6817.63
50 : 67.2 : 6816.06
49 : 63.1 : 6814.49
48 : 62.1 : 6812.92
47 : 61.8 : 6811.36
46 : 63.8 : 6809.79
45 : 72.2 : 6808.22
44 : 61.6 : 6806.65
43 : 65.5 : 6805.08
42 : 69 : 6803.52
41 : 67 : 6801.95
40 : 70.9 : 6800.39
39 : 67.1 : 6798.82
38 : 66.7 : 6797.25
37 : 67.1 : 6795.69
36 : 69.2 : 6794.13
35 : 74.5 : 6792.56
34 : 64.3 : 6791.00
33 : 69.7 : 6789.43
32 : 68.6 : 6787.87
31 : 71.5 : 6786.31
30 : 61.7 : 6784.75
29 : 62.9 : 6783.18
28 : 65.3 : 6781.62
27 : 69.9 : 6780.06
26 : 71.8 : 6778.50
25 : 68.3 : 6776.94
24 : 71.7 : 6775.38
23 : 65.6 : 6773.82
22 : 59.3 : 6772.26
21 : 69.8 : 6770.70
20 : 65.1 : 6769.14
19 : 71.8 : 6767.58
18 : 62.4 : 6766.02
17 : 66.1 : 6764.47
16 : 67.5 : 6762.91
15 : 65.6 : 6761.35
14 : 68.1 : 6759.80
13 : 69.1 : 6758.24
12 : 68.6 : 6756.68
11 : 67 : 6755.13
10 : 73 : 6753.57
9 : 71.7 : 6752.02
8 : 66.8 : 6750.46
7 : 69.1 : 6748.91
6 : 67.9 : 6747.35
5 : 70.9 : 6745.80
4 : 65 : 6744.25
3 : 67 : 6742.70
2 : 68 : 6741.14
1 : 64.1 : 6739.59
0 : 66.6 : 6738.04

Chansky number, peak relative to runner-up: 1.042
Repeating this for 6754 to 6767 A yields 1.007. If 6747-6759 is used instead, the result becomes 1.018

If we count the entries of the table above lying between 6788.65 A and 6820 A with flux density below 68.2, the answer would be 13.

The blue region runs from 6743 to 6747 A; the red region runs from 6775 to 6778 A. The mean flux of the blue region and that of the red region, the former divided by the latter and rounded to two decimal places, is 0.97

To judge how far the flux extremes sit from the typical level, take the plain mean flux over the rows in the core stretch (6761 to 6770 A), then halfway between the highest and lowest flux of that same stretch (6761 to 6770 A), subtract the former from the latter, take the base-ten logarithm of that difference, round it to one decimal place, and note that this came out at -0.2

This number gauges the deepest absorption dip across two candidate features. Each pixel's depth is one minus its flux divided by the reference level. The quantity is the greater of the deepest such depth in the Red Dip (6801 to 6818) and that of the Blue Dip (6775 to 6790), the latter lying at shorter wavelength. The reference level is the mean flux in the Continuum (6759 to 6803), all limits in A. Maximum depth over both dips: 0.087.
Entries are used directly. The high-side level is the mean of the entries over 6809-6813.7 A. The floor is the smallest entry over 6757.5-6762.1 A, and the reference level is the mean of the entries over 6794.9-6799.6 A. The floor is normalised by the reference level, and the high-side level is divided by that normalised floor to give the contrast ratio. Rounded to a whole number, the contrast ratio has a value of 64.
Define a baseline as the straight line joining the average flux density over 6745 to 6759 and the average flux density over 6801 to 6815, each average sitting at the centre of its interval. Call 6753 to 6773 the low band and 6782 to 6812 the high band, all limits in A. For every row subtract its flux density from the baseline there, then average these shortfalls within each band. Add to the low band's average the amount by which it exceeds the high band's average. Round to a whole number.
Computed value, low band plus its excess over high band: 4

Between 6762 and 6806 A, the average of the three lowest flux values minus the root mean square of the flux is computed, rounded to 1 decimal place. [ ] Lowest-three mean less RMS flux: -6.5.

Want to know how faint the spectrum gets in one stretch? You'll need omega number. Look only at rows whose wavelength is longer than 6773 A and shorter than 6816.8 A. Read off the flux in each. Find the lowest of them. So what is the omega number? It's 61.6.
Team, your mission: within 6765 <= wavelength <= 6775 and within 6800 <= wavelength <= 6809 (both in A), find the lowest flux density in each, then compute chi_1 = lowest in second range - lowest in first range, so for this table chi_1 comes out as 2.3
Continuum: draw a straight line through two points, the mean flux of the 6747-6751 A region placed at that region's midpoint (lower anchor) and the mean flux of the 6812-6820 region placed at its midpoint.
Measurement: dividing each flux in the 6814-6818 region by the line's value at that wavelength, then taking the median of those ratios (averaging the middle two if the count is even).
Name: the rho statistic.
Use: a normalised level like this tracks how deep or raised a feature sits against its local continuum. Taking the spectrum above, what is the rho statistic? 1.02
